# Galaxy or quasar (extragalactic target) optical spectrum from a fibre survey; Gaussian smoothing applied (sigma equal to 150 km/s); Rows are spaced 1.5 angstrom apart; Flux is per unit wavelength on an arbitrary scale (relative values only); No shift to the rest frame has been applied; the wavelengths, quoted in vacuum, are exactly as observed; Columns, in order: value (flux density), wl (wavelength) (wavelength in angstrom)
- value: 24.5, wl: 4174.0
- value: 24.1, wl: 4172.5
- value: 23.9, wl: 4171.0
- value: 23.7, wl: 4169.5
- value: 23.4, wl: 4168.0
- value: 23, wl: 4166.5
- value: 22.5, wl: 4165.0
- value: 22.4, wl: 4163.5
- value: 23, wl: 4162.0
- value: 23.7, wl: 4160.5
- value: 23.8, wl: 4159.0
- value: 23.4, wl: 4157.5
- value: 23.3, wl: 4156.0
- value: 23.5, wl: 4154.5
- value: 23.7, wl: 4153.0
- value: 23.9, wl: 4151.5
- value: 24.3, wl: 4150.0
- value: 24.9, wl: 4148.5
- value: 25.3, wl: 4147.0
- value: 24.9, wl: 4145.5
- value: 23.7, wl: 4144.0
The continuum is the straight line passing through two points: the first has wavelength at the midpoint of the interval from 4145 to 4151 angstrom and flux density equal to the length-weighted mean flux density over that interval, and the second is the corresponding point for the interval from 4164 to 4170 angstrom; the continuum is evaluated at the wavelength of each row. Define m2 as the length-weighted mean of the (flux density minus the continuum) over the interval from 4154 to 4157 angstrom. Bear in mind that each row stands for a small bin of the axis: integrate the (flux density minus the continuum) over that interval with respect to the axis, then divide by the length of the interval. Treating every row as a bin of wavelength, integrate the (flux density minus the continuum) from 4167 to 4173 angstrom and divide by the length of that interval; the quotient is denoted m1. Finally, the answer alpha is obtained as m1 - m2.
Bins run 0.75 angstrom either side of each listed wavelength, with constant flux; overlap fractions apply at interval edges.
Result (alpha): 1.6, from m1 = 0.9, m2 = -0.74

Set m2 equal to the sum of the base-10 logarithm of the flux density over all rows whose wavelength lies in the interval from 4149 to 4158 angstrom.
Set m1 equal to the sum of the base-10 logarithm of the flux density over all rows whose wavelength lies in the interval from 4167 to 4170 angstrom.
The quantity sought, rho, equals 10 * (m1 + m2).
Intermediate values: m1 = 3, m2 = 8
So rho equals 110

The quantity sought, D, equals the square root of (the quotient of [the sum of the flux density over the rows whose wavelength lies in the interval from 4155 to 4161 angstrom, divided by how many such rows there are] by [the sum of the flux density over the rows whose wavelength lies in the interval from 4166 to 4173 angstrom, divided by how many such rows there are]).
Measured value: 1.00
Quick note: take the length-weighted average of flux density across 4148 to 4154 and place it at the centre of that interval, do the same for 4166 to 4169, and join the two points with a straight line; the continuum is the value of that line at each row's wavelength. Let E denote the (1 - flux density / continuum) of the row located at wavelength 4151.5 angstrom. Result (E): 0.01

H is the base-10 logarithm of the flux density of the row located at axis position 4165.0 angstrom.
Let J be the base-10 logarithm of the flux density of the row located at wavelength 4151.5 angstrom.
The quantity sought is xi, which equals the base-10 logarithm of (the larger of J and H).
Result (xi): 0.139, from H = 1.35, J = 1.38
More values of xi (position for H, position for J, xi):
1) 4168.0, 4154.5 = 0.137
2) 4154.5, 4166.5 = 0.137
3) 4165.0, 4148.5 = 0.145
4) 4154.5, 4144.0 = 0.138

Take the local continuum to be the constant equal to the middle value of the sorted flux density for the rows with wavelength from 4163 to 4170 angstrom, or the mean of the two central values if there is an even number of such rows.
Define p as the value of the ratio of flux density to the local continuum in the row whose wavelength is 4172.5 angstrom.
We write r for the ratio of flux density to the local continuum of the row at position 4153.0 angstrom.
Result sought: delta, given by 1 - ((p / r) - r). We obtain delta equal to 1.01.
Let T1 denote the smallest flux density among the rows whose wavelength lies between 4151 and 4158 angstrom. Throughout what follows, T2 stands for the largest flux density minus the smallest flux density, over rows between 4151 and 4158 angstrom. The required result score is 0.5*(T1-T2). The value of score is 11.35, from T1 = 23.3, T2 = 0.6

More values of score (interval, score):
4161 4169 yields 10.70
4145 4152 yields 11.25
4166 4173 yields 10.95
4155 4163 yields 11.10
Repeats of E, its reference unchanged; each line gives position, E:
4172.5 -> -0.05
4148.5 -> -0.03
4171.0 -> -0.04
